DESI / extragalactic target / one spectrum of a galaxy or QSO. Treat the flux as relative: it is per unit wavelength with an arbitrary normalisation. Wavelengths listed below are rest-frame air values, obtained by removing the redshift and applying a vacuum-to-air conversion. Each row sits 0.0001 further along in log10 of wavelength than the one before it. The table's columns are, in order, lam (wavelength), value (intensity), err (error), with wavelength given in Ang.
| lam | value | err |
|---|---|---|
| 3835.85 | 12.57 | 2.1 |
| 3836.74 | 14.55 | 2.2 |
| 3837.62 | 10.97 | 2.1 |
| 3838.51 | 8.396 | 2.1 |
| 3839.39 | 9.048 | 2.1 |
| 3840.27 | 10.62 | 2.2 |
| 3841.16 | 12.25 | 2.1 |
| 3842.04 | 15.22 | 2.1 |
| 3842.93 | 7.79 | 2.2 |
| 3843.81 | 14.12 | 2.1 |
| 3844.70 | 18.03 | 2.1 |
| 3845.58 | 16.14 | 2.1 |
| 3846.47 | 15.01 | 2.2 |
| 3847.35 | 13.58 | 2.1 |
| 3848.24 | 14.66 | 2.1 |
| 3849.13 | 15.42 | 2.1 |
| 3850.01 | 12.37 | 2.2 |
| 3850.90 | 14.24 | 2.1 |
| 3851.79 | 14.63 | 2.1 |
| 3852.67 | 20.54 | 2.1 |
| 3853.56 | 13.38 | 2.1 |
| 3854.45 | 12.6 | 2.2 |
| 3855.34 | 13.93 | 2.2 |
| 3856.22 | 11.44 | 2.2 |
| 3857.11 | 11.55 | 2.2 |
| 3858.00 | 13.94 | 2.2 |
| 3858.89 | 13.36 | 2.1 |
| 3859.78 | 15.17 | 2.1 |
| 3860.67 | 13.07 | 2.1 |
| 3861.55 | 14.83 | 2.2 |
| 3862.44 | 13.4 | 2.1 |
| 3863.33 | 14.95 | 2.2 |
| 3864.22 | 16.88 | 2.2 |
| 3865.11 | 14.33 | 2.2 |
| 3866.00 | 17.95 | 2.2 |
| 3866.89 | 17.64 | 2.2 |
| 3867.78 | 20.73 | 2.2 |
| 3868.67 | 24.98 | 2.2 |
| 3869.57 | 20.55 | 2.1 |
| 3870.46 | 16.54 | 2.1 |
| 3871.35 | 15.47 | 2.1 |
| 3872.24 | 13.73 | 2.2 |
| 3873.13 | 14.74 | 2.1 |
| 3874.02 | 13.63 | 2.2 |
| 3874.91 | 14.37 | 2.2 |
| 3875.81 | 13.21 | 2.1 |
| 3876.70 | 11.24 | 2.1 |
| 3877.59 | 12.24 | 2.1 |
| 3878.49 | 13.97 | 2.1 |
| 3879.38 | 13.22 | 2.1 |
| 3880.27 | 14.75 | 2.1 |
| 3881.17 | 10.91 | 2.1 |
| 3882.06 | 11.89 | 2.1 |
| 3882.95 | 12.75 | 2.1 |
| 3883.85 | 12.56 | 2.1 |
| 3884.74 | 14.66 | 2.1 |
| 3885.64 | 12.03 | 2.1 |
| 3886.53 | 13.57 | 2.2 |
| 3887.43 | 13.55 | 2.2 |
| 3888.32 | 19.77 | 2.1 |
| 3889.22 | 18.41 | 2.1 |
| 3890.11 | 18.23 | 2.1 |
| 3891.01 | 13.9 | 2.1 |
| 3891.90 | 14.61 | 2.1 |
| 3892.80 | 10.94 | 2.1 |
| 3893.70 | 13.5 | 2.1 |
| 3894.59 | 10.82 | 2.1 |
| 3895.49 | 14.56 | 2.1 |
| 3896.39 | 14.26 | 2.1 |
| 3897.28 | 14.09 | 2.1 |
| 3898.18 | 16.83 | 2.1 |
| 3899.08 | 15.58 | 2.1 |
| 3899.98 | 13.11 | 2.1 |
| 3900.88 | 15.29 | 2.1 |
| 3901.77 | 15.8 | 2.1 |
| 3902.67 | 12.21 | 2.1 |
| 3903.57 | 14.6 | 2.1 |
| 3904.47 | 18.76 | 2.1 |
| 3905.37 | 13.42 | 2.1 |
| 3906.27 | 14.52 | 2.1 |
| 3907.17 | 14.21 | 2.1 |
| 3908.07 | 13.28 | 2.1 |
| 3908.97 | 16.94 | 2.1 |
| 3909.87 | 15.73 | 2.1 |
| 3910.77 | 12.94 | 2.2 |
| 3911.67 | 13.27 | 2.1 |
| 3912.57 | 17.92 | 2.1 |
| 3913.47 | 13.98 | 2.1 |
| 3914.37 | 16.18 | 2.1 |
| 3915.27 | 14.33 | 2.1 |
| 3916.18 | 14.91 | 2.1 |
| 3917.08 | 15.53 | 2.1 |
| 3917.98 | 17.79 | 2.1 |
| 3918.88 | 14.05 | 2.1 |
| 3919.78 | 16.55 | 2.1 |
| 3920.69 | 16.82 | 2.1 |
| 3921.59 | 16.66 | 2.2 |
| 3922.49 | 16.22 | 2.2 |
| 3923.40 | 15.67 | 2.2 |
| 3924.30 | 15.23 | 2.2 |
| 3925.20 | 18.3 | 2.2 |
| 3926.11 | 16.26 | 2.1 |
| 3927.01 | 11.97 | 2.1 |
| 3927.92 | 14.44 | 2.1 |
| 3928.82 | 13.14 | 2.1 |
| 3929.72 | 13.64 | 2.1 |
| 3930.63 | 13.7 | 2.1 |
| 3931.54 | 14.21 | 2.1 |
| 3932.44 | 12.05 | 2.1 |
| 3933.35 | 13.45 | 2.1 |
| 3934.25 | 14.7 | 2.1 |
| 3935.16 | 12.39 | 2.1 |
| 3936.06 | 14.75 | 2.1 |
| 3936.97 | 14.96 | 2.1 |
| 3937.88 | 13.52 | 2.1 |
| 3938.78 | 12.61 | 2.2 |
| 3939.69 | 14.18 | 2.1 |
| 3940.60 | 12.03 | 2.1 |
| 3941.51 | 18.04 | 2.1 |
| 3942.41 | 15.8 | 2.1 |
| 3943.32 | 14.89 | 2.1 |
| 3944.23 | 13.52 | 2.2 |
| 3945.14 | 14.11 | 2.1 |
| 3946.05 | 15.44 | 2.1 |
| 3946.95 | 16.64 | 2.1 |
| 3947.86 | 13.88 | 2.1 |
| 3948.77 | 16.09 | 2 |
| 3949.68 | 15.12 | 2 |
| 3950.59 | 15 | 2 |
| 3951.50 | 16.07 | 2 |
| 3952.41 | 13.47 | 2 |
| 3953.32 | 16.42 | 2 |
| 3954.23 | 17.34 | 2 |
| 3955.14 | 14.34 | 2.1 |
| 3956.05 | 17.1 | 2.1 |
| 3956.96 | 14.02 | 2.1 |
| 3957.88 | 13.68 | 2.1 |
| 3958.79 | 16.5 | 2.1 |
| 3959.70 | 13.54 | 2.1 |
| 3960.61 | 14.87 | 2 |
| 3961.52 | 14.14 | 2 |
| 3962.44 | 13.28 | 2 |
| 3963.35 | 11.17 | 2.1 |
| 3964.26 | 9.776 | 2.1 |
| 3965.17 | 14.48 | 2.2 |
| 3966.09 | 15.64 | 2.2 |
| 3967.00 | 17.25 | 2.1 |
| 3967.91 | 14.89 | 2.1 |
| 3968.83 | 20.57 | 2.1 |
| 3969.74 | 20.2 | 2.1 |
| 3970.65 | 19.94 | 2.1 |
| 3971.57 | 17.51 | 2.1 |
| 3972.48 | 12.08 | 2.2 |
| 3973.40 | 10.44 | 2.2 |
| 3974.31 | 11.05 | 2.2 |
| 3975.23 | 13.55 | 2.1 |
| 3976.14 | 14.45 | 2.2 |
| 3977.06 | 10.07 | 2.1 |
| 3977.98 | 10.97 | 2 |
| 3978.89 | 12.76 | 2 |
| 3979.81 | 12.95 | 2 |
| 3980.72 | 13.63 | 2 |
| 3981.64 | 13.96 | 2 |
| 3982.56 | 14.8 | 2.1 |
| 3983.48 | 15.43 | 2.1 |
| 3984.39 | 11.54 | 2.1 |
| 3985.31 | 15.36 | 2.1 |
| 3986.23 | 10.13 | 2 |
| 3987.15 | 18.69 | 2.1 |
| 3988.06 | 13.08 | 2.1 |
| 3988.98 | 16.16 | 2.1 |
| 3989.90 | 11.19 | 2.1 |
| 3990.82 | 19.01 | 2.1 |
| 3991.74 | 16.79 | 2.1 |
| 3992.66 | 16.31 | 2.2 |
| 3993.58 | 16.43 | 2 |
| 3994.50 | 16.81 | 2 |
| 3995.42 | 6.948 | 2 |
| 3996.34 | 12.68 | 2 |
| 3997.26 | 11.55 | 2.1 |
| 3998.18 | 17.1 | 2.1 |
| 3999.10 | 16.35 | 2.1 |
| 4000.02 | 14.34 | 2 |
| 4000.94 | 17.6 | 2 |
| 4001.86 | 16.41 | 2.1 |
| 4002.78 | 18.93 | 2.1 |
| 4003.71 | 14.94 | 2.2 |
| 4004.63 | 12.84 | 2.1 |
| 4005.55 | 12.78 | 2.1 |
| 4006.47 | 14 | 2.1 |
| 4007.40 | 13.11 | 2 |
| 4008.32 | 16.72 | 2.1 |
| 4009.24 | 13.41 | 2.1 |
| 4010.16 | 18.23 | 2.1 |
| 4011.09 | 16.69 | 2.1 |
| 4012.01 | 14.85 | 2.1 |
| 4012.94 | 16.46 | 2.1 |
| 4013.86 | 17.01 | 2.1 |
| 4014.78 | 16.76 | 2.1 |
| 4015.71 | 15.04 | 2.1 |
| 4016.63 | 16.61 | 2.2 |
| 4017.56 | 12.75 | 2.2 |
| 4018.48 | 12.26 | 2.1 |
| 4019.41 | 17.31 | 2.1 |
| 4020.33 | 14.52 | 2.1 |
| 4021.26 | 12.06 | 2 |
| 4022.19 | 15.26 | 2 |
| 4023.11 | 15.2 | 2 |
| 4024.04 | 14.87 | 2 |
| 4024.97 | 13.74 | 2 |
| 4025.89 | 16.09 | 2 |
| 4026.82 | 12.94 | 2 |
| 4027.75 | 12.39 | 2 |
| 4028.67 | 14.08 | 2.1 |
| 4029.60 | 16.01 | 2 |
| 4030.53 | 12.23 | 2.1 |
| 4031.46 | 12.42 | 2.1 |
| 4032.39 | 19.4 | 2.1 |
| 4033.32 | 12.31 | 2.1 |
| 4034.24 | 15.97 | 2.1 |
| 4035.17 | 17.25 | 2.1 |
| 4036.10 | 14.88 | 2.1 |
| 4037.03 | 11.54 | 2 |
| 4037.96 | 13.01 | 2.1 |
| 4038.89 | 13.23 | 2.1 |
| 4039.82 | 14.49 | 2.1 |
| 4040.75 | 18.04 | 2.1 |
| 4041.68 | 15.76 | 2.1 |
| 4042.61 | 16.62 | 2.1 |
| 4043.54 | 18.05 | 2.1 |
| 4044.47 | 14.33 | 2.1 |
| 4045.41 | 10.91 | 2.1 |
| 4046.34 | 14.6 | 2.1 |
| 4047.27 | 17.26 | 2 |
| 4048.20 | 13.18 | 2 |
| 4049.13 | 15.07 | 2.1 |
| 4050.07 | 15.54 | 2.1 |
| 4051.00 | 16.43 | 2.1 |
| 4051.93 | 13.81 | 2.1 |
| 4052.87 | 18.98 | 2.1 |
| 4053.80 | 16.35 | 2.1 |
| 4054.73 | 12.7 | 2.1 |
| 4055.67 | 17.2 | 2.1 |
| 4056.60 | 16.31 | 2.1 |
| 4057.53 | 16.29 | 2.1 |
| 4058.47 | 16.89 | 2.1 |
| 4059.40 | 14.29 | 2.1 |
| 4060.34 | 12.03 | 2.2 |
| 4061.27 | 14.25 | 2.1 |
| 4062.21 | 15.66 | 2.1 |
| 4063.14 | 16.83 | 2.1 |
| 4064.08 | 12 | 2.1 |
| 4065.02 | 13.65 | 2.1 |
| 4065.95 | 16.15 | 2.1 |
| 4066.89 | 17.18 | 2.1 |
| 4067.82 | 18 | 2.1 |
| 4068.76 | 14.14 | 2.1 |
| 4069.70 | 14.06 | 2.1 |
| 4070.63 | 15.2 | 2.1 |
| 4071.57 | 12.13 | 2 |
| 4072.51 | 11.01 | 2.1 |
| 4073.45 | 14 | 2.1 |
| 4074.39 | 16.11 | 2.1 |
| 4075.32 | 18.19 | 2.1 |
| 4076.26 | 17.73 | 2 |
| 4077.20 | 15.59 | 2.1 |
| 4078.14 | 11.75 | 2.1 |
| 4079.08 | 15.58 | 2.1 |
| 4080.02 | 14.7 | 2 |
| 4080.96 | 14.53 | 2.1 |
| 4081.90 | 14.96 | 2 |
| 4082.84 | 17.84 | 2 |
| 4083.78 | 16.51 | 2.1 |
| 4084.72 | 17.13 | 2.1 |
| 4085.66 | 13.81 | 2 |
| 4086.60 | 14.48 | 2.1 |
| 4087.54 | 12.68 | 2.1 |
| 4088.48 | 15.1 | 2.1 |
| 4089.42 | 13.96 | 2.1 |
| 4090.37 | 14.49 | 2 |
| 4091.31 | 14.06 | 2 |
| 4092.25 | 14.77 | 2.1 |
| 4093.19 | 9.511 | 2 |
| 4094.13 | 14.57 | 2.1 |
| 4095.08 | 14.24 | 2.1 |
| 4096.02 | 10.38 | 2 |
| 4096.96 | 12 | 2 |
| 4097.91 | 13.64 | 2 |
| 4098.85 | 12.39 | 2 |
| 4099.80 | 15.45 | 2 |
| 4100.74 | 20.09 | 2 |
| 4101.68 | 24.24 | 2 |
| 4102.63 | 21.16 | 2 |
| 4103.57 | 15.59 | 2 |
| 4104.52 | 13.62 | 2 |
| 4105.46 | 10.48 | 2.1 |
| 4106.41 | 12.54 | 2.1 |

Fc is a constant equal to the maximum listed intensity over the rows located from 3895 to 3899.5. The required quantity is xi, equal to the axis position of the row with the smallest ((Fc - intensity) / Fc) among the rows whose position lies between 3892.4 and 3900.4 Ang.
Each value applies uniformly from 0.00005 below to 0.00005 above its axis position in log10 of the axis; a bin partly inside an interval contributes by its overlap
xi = 3898.18 Ang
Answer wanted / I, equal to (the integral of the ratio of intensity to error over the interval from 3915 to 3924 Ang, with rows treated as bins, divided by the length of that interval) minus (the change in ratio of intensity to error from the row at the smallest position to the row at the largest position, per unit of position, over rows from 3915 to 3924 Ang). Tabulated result 7.41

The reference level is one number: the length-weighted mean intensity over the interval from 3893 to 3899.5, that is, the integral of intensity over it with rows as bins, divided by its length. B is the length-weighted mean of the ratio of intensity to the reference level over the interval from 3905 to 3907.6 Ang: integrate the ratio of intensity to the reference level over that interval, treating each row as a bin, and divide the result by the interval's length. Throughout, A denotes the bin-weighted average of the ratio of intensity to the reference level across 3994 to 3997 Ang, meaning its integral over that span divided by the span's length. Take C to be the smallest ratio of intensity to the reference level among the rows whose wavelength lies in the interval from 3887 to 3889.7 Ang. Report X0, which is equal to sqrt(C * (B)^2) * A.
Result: 0.8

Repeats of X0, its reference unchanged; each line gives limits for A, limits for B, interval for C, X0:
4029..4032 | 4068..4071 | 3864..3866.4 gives 1.0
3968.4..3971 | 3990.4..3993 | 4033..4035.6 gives 1.7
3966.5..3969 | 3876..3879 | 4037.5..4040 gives 1.0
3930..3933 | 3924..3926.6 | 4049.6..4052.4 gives 1.1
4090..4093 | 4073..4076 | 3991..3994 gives 1.2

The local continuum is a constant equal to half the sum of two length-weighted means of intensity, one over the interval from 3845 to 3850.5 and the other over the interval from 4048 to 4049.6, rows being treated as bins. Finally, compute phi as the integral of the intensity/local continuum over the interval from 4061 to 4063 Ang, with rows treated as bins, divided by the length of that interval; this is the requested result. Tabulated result 1.06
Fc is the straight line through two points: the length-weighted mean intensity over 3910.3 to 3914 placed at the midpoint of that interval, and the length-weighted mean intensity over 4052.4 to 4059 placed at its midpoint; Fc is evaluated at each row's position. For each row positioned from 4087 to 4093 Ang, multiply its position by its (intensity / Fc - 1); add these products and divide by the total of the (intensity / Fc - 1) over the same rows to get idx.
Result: 4089.7 Ang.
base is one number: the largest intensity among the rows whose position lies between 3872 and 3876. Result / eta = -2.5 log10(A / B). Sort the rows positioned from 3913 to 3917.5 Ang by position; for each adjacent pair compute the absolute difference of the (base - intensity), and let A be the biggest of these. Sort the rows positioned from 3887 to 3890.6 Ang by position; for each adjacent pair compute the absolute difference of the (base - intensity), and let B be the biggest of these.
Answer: 1.1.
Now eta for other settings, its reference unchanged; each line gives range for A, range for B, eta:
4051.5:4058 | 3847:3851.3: -0.6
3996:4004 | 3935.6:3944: 0.1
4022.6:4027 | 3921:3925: -1.9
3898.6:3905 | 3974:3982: 0.1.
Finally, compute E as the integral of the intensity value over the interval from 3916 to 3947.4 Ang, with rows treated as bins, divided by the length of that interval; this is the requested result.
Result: 14.81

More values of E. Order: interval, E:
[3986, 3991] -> 14.69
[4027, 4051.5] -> 14.79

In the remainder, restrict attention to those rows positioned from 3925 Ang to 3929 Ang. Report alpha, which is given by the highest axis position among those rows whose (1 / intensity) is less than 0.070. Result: 3927.92 Ang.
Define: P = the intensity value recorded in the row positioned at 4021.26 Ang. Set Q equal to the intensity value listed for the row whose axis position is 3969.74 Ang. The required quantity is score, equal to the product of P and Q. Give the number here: 244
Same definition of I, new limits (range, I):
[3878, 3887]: 6.23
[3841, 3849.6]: 6.56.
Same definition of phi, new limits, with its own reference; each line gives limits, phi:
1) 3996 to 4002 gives 1.05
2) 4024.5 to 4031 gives 0.96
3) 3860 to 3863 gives 0.97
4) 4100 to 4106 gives 1.20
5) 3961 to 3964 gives 0.88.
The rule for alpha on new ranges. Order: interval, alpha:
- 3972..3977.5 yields 3976.14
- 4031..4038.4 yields 4036.10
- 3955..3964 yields 3960.61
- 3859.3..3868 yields 3867.78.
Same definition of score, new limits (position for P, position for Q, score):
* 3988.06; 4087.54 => 166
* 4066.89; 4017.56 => 219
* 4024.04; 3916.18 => 222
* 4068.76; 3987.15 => 264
